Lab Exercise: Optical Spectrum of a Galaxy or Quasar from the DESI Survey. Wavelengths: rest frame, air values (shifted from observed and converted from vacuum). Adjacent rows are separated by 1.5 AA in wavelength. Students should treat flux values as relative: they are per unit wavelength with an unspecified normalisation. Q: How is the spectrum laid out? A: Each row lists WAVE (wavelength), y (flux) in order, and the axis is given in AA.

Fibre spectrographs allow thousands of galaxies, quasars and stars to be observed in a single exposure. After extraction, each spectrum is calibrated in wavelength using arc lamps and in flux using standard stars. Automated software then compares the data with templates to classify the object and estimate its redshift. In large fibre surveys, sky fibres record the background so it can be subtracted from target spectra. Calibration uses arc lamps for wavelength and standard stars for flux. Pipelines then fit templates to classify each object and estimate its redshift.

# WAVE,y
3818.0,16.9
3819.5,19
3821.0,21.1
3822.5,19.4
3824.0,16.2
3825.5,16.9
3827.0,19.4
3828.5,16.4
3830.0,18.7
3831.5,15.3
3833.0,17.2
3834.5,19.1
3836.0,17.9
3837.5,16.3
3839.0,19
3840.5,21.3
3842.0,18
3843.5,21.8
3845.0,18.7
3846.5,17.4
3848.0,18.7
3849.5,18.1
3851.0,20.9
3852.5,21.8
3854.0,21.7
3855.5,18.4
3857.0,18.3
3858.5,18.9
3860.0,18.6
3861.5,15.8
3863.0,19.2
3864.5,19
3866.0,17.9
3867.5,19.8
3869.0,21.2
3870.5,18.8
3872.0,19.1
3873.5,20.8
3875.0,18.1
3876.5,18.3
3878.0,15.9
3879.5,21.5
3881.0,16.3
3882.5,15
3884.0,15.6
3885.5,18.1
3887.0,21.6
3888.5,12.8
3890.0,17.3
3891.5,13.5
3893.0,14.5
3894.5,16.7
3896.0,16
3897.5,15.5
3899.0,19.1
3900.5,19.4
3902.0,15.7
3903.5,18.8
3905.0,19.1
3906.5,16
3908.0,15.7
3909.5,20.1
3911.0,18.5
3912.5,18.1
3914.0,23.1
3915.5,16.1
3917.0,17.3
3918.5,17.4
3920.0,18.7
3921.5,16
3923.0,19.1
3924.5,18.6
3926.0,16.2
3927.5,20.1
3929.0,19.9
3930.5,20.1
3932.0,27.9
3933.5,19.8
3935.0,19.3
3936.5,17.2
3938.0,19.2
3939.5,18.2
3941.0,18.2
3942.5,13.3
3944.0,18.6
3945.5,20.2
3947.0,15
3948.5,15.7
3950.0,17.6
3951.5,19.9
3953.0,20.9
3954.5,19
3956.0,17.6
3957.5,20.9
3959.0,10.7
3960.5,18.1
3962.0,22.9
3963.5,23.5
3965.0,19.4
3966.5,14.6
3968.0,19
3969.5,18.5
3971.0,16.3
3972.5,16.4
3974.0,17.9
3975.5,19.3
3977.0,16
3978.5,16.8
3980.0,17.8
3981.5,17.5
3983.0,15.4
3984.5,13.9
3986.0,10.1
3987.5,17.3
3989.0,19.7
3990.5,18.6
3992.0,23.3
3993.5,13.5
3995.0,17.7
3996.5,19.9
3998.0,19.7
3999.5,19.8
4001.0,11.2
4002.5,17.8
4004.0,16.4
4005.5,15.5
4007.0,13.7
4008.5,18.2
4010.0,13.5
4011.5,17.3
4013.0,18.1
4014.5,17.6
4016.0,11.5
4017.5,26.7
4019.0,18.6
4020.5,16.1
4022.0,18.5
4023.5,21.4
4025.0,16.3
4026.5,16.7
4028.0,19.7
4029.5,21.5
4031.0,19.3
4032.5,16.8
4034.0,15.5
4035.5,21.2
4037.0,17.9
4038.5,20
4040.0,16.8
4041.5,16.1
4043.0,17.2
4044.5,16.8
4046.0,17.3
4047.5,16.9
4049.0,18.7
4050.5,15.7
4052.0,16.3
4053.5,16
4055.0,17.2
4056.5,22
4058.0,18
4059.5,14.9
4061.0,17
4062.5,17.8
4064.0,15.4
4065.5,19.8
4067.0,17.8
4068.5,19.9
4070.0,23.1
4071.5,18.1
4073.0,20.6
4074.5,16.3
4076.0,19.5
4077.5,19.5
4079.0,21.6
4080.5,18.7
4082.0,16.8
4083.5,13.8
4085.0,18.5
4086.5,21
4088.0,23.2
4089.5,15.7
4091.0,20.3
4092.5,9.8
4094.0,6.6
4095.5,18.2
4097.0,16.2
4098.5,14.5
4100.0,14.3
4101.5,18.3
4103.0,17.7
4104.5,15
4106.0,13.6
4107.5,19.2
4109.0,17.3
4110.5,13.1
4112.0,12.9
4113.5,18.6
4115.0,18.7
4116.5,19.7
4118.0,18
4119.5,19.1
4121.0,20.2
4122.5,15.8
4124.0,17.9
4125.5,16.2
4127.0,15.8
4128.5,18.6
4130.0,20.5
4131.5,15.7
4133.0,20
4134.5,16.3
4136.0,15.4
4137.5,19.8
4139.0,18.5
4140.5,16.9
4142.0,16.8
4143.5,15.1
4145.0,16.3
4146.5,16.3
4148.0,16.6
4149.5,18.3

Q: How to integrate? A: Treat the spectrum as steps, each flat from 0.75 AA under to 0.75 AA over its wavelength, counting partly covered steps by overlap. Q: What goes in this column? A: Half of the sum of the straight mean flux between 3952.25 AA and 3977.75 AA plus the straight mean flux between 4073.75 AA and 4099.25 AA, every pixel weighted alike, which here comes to 17.7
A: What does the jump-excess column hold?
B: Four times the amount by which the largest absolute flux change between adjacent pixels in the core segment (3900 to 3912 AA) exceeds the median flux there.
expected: -57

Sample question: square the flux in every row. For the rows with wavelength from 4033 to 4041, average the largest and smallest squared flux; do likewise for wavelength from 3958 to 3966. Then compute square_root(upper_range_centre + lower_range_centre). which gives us 26.0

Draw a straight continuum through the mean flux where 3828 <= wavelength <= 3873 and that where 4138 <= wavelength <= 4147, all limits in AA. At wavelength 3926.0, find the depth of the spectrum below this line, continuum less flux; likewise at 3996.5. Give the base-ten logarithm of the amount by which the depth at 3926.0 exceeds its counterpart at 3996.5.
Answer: 0.62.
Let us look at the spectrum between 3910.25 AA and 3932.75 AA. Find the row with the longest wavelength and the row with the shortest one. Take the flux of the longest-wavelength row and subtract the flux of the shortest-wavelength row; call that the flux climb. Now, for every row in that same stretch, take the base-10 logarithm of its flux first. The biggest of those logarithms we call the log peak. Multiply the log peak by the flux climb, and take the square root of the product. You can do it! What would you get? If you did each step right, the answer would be 3.7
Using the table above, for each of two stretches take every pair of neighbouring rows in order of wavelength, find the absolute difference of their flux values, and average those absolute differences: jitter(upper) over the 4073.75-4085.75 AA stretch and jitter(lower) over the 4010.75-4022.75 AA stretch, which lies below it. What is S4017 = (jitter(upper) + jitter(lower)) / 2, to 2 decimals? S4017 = 3.81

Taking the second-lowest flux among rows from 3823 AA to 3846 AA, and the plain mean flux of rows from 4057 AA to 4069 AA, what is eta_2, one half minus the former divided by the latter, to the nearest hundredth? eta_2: -0.42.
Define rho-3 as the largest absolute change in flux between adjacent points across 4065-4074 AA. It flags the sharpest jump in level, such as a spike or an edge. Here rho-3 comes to 5.0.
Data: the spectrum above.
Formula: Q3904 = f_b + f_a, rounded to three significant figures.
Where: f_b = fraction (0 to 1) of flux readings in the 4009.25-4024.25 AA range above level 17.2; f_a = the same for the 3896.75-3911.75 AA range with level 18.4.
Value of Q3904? 1.30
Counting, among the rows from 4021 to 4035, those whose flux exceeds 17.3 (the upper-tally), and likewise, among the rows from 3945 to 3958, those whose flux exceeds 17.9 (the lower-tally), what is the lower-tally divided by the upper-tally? 1.0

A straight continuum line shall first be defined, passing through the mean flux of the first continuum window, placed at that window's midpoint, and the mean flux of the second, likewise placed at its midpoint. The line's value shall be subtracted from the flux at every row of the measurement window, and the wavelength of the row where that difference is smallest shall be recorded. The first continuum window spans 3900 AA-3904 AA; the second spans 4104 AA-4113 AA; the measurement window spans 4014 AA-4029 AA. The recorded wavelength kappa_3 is 4016.0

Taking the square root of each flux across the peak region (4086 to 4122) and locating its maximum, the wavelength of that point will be 4088.0 AA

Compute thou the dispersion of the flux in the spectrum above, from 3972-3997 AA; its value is 2.9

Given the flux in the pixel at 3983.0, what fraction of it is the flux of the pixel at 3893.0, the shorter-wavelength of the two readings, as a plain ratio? 0.94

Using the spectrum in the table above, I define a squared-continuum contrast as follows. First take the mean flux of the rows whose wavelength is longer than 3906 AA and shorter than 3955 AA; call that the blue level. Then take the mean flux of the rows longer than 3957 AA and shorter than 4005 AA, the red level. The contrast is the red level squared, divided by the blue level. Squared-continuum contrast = 16.5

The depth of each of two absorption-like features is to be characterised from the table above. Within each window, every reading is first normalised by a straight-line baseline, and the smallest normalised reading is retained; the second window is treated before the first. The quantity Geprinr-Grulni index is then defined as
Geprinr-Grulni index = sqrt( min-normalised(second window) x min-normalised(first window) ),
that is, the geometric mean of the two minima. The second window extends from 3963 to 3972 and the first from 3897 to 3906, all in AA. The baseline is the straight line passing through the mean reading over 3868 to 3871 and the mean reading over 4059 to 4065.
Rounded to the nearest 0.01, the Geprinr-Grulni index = 0.80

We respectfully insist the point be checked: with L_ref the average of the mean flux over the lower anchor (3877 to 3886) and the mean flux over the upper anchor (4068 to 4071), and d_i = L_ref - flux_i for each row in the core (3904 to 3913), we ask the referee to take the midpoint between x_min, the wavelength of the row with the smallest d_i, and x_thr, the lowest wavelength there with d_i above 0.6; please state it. 3908.0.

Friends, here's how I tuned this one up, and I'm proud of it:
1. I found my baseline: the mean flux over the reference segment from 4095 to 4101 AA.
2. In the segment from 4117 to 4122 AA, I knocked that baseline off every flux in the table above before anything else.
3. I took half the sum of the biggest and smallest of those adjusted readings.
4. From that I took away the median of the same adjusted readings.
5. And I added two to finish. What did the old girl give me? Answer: 2.0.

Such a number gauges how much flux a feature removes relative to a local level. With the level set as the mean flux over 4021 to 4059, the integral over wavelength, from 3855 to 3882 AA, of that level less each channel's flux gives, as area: -18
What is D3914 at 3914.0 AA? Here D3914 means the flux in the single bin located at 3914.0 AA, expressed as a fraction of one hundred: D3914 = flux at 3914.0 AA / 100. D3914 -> 0.23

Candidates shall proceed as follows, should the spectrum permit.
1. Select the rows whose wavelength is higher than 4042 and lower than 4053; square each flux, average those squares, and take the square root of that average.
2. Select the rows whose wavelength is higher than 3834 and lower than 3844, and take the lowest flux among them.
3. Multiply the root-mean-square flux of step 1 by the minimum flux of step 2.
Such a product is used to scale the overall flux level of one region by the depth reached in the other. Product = 277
